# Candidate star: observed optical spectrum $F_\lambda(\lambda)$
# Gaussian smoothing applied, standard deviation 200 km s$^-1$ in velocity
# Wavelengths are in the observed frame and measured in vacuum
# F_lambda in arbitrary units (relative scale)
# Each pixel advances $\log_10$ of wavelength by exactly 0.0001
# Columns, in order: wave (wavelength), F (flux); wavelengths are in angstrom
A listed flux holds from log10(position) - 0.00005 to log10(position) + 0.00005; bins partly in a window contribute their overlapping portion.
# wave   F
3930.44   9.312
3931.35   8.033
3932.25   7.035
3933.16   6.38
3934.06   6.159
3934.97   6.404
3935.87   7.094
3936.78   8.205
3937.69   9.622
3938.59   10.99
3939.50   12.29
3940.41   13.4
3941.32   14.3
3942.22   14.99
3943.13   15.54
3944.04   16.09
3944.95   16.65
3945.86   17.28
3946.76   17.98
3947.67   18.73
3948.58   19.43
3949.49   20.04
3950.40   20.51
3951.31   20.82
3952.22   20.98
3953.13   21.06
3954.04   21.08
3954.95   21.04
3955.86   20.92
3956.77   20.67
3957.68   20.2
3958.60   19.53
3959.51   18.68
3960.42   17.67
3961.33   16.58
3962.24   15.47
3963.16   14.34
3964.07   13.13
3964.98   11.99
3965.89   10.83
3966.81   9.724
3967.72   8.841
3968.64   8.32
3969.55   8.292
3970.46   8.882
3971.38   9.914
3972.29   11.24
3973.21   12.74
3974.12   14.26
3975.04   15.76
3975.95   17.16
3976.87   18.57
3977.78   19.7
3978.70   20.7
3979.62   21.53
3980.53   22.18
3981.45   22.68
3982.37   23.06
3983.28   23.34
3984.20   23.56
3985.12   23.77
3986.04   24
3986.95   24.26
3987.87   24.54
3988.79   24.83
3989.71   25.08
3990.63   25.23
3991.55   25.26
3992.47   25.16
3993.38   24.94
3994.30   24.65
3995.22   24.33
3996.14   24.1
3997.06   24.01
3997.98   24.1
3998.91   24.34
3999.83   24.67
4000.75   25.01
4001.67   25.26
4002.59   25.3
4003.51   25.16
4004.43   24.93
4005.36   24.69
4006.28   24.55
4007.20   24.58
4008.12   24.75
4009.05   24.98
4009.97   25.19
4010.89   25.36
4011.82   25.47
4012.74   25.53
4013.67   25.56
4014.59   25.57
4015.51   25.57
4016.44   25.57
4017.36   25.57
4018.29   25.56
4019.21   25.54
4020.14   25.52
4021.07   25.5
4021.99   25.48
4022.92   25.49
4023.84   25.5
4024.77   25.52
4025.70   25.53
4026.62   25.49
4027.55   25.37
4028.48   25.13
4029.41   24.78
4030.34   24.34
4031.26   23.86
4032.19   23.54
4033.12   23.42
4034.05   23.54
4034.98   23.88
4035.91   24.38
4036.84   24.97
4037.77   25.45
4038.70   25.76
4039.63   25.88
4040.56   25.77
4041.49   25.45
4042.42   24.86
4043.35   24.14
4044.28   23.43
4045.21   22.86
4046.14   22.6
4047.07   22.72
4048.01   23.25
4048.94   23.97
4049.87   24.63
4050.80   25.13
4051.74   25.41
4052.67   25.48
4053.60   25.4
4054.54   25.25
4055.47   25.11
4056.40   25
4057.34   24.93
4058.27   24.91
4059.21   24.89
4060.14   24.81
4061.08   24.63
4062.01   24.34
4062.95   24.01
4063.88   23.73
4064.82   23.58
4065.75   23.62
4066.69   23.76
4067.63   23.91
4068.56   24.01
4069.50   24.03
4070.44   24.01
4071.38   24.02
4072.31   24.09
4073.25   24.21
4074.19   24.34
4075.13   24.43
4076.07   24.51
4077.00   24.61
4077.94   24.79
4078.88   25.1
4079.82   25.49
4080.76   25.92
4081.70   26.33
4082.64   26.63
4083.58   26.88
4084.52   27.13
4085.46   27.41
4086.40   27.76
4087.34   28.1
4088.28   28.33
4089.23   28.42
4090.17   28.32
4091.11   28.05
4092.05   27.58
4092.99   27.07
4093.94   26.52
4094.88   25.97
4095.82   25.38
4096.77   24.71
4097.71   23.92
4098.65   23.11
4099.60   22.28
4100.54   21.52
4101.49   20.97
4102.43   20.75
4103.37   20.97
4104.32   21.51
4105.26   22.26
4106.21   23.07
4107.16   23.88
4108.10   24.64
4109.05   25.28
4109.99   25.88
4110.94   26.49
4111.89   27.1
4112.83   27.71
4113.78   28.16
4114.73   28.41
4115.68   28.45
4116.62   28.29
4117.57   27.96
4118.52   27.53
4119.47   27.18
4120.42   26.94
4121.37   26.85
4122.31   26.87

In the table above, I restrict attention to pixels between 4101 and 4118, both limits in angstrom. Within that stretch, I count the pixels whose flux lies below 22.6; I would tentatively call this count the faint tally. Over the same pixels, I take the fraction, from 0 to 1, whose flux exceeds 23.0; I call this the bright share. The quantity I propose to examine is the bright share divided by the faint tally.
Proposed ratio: 0.14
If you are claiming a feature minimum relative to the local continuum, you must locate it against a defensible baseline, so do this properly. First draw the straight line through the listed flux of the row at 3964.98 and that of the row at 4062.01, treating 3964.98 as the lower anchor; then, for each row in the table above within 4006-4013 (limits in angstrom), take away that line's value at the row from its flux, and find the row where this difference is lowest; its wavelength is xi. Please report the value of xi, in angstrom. 4007.20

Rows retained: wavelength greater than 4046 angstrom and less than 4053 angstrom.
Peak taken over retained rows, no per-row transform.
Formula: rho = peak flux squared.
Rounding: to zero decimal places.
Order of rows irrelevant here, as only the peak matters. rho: 649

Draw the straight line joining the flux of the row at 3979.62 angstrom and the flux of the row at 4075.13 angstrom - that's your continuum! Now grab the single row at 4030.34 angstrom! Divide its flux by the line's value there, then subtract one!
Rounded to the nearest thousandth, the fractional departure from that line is 0.055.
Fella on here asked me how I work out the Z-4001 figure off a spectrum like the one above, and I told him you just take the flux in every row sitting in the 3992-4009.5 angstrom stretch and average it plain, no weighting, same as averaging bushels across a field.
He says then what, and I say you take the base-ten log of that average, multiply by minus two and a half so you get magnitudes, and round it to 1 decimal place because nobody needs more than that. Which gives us -3.5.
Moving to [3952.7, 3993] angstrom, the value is -3.2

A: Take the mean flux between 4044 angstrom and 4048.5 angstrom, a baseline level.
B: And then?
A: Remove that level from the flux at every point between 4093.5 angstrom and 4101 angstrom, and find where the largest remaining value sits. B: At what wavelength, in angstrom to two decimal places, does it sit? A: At 4093.94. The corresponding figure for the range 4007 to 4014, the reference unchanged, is 4013.67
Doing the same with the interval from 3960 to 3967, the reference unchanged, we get 3960.42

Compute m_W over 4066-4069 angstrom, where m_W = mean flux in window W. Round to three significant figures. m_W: 23.9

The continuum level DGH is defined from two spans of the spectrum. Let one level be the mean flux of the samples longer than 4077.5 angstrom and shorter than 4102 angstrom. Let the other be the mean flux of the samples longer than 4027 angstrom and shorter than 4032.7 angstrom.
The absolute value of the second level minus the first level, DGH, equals 1.4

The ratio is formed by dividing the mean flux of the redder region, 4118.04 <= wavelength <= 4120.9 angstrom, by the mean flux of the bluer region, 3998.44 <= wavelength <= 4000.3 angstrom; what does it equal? 1.1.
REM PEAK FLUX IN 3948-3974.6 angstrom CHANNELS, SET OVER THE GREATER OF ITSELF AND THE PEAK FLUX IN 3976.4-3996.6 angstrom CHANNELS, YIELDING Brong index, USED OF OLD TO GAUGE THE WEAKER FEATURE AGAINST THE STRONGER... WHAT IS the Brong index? 0.83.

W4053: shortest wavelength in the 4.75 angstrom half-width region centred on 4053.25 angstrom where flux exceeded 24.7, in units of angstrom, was 4050.80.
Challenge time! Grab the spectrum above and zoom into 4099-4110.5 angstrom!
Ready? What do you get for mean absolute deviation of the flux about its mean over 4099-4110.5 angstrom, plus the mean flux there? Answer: 24.3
